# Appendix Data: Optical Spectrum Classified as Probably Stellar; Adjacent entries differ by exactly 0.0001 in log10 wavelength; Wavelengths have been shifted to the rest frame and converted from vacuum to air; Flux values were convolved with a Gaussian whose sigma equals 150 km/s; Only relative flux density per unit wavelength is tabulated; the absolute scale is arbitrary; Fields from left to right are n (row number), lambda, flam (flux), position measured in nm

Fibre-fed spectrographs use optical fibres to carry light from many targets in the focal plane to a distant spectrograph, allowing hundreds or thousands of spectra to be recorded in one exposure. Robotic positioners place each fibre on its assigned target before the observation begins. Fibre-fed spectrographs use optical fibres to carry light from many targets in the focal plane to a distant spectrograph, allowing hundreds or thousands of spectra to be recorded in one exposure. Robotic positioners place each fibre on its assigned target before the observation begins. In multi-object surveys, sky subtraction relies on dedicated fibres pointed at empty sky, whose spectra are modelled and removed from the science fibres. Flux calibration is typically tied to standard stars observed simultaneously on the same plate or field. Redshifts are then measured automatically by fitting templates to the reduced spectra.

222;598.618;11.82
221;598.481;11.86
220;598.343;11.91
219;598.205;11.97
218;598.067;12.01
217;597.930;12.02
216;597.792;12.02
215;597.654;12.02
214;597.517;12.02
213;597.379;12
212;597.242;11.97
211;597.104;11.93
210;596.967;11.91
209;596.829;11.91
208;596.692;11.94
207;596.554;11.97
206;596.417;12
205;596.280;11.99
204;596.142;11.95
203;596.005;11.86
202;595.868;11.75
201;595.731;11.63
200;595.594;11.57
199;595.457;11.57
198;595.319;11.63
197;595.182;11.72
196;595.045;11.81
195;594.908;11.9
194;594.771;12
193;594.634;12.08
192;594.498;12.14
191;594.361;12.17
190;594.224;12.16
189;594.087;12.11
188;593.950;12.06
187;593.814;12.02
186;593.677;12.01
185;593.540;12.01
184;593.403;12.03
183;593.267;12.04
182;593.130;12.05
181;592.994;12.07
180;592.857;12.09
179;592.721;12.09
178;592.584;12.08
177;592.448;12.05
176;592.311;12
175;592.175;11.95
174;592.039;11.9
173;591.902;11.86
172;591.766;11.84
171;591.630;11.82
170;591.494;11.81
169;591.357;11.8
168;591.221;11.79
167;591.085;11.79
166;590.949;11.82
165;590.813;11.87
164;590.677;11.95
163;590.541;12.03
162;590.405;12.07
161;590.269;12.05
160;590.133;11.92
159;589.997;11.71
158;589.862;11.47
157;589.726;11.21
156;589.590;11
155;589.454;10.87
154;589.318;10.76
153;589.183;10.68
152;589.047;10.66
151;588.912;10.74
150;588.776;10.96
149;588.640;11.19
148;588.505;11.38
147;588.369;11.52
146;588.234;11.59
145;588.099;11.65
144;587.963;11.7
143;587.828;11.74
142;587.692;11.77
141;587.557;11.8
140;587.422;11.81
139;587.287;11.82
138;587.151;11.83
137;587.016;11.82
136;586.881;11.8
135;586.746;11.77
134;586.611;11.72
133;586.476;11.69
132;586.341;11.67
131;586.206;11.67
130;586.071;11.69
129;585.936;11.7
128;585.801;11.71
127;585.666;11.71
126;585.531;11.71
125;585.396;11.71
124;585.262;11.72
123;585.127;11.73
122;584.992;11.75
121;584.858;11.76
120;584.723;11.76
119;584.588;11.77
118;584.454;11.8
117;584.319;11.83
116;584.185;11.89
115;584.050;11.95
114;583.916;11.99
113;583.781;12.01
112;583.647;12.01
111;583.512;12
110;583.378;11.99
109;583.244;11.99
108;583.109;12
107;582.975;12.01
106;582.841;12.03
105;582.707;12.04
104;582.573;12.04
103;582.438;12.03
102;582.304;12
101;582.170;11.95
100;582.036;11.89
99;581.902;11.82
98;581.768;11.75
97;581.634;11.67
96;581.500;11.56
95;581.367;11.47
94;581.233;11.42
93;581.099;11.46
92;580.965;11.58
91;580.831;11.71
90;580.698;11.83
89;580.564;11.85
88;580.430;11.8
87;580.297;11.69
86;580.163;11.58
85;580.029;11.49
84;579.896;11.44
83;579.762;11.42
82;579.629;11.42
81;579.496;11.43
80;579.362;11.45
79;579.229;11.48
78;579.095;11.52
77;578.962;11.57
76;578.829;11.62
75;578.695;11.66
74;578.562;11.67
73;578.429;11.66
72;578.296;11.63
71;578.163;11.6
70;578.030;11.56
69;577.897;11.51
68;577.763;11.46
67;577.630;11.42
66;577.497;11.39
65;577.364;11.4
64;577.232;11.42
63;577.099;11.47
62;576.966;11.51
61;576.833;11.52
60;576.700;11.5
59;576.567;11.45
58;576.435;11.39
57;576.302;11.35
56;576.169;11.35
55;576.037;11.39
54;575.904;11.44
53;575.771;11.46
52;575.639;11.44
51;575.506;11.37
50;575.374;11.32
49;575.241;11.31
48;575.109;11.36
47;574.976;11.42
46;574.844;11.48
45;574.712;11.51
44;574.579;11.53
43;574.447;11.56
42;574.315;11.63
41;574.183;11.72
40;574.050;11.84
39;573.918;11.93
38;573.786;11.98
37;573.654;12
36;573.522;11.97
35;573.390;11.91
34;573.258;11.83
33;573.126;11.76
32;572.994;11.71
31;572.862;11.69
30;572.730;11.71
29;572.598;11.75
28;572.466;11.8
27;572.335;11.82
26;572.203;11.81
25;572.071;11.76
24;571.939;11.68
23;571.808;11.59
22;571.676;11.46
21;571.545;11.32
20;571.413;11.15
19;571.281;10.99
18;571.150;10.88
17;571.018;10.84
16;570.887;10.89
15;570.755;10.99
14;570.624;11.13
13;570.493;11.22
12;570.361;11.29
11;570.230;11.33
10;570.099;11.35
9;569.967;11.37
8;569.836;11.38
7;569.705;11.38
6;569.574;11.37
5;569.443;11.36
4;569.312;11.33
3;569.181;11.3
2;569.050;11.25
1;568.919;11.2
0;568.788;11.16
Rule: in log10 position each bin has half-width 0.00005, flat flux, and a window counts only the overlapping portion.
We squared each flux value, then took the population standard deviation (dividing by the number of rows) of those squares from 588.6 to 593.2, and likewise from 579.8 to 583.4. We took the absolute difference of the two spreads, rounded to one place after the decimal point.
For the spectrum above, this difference 5.9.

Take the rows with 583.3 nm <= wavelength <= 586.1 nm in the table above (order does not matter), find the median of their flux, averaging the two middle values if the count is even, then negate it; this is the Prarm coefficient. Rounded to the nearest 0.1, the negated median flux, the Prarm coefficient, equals -11.8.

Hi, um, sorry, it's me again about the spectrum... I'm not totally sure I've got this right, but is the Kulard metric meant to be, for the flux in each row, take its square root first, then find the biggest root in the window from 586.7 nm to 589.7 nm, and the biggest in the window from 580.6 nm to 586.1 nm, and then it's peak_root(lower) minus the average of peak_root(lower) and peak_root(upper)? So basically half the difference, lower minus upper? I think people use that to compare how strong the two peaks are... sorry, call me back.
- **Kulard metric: 0.015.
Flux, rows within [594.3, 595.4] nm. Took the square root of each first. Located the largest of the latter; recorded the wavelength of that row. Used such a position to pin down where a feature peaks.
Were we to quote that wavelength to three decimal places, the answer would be 594.361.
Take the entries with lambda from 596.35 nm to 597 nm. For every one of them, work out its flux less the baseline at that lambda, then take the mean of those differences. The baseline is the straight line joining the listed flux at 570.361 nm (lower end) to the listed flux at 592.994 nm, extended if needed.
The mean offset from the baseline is -0.25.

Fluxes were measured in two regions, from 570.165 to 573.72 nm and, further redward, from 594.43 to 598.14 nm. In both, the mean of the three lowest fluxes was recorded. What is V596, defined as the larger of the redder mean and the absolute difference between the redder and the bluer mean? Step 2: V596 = 11.6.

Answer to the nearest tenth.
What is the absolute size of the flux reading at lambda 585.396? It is 11.7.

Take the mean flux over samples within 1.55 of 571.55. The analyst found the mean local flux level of 11.4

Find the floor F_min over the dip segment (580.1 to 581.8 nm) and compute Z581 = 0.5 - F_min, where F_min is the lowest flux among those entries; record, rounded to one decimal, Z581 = -10.9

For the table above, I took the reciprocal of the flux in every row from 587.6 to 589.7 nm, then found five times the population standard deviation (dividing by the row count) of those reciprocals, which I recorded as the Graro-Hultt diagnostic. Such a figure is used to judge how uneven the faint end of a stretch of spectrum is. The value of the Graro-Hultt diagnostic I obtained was 0.016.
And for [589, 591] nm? 0.021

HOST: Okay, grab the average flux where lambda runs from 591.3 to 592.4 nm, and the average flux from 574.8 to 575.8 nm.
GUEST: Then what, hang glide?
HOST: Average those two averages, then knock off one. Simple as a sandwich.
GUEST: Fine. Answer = 10.6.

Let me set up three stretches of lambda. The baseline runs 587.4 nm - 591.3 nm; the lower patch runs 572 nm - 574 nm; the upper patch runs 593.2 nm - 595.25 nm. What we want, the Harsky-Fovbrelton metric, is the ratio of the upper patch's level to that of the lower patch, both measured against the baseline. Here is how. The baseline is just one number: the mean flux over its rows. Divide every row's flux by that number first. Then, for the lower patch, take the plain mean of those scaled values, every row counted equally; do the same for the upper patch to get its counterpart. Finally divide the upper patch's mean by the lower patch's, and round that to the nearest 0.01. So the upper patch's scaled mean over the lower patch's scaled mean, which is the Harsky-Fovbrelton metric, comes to 1.02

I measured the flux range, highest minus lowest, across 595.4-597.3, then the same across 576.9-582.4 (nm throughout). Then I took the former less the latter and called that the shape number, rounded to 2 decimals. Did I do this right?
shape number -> -0.18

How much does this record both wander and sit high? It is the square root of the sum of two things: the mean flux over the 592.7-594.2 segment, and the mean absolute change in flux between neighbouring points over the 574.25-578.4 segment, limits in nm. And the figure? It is 3.48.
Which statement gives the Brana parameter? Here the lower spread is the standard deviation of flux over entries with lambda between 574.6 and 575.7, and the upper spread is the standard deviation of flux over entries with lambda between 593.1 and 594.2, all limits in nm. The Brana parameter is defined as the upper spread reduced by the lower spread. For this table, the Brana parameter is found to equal -0.04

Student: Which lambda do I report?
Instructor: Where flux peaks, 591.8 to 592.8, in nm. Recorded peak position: 592.721 nm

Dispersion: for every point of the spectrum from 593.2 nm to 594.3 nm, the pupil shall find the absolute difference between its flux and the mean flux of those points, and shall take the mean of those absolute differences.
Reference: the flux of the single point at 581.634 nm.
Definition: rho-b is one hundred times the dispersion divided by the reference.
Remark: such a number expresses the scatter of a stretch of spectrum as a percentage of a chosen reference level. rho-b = 0.35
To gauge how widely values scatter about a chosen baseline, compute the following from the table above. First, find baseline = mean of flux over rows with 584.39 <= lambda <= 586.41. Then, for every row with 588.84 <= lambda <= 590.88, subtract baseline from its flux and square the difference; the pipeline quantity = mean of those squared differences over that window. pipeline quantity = 0.41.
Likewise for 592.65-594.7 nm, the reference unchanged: 0.13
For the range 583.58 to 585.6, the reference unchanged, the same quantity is 0.02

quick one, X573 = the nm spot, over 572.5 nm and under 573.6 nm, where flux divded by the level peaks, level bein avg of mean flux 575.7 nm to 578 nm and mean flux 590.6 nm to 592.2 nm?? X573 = 573.522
